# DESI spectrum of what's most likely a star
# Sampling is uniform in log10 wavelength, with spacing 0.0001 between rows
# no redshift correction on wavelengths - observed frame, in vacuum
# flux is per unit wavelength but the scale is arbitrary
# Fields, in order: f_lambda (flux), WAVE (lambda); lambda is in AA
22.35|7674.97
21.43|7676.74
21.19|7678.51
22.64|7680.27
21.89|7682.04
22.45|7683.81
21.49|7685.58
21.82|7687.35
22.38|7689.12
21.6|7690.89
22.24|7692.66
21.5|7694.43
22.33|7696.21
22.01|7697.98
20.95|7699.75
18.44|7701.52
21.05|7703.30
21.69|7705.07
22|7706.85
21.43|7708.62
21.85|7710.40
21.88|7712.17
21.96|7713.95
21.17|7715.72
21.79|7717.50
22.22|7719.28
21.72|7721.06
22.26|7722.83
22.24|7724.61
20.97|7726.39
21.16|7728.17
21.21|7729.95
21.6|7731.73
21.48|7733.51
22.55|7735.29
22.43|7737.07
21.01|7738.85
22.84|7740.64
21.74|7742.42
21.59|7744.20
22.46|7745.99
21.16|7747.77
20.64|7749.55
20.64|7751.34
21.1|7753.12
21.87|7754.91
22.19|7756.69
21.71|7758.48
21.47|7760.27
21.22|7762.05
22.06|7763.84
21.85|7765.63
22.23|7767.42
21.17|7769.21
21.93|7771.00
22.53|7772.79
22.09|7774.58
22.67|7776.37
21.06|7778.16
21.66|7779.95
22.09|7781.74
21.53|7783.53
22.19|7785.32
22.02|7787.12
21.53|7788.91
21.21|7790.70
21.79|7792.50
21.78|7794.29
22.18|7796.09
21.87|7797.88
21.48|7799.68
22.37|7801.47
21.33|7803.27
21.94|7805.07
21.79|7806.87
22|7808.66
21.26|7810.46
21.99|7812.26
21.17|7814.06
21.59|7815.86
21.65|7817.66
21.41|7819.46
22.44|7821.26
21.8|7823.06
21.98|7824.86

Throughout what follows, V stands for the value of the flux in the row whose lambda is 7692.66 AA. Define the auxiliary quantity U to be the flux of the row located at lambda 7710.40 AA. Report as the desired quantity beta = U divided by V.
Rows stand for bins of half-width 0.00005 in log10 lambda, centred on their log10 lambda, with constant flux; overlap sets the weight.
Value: 0.98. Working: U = 21.85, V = 22.24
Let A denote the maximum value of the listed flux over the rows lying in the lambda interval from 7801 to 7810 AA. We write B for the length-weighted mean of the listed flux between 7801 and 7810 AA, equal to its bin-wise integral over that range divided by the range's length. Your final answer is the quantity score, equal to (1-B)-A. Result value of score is -43.2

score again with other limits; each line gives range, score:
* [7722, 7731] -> -42.8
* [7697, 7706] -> -41.9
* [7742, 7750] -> -43.0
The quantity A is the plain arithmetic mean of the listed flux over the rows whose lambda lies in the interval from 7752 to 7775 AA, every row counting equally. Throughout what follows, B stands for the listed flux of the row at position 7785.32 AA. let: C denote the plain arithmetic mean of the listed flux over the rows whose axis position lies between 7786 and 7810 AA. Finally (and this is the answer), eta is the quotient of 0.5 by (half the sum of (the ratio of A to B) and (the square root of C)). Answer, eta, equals 0.177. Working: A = 21.8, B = 22.19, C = 21.8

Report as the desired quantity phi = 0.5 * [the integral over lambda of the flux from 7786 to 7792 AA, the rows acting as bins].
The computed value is 64.8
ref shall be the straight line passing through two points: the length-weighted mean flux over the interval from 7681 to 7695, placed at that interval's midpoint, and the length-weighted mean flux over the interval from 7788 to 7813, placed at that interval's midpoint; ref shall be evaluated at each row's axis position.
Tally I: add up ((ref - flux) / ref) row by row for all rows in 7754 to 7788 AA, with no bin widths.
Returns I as -0.06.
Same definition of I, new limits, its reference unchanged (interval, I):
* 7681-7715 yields 0.25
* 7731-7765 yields 0.15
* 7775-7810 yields -0.04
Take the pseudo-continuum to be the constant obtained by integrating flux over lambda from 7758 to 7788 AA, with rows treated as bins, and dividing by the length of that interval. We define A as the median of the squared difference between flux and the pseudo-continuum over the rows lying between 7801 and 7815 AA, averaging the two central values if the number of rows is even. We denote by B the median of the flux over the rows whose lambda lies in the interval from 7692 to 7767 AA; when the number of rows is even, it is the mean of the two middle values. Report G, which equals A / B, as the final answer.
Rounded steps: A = 0.15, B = 21.7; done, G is 0.0067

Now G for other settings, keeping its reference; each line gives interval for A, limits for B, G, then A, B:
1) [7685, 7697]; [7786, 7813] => 0.0060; 0.13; 21.8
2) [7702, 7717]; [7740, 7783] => 0.0011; 0.02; 21.8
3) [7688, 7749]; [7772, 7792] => 0.0072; 0.16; 22.0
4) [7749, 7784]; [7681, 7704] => 0.0059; 0.13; 21.8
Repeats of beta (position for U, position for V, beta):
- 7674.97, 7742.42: 1.03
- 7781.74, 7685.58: 1.03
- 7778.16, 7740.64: 0.92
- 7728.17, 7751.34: 1.03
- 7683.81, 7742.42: 1.03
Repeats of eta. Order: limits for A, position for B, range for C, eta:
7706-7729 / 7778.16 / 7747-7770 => 0.176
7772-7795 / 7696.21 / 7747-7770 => 0.178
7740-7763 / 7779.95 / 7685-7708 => 0.178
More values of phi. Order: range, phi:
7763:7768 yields 55.0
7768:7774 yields 65.7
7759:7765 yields 64.8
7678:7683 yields 55.0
